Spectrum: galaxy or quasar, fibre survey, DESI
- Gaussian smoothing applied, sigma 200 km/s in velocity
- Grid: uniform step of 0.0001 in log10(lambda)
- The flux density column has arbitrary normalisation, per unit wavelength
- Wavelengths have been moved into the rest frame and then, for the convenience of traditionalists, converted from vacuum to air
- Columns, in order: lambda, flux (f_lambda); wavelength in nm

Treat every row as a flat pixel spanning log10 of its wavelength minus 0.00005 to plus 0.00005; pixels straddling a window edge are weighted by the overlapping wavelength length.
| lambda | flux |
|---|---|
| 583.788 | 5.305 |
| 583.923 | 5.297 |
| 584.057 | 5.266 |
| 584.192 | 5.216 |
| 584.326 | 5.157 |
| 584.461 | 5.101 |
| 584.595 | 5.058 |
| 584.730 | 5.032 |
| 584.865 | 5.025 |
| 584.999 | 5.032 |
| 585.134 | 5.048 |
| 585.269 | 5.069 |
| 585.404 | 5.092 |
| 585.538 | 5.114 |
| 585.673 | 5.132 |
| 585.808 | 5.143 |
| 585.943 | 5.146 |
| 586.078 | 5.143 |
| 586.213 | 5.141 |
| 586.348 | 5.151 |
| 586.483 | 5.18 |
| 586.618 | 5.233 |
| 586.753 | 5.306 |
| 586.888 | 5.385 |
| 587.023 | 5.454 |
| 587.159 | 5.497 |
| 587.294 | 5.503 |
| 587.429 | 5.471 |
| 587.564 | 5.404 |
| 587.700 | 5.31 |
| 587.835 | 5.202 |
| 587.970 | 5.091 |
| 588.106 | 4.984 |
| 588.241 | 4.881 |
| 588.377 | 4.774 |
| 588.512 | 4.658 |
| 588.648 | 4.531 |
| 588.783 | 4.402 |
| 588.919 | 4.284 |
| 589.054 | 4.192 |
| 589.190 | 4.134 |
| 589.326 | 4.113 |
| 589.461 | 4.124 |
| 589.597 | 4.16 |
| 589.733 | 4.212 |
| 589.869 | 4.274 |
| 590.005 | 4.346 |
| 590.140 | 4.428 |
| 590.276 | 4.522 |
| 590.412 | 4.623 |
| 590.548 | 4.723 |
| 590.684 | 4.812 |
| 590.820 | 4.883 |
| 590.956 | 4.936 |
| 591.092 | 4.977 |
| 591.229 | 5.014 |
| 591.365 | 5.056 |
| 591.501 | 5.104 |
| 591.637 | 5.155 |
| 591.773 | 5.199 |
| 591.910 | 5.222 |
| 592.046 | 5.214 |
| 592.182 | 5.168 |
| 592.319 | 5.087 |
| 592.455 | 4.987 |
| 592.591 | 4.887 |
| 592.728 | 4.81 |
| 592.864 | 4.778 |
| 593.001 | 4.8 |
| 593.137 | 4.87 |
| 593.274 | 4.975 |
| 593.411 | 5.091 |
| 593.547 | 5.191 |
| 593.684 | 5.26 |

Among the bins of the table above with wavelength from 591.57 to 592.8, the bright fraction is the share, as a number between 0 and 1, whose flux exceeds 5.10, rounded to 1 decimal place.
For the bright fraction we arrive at 0.6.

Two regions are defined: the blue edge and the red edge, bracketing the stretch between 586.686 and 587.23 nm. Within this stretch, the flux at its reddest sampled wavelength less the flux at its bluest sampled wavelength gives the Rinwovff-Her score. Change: 0.19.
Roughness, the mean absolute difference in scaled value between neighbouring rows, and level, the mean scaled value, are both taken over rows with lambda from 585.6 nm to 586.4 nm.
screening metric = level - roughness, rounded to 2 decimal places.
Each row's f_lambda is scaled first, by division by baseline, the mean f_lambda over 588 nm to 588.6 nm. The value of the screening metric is 1.06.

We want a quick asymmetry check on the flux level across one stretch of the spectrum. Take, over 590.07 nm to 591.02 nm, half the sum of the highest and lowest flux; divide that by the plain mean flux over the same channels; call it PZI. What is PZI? 0.995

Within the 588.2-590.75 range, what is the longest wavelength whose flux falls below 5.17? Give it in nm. 590.684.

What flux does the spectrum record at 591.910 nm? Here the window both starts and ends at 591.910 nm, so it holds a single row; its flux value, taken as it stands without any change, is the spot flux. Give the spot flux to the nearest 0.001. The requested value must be 5.222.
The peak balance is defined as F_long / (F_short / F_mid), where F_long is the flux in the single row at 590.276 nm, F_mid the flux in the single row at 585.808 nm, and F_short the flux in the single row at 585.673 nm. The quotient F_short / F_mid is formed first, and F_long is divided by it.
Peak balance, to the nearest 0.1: 4.5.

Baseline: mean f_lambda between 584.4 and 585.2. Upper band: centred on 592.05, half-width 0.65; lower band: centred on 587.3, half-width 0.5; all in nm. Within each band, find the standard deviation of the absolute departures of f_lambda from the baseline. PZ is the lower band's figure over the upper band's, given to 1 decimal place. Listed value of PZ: 1.3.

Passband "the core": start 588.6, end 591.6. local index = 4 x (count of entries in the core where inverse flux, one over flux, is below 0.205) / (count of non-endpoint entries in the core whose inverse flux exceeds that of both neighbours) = 24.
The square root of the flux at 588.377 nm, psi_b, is 2.18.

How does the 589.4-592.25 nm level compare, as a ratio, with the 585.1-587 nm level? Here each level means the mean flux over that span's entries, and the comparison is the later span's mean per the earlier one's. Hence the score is 0.92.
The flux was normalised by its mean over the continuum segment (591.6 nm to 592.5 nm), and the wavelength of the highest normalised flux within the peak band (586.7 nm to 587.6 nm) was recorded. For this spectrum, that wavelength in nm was 587.294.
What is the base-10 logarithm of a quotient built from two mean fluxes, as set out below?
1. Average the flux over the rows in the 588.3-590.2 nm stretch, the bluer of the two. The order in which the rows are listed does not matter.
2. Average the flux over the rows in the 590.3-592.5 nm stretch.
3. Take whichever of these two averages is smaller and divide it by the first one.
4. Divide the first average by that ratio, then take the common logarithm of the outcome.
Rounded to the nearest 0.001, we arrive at 0.637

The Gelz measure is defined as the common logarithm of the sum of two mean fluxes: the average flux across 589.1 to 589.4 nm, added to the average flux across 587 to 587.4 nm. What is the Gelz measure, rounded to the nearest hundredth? 0.98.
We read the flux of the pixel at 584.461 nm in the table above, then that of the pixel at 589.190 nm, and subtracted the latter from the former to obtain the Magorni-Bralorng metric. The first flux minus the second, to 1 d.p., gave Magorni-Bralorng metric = 1.0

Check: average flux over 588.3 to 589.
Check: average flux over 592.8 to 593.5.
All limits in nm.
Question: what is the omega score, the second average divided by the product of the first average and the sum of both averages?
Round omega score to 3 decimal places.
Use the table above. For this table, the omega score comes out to 0.115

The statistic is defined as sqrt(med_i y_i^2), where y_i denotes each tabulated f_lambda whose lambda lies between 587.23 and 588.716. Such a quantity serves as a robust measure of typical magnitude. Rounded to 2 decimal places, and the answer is 5.09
